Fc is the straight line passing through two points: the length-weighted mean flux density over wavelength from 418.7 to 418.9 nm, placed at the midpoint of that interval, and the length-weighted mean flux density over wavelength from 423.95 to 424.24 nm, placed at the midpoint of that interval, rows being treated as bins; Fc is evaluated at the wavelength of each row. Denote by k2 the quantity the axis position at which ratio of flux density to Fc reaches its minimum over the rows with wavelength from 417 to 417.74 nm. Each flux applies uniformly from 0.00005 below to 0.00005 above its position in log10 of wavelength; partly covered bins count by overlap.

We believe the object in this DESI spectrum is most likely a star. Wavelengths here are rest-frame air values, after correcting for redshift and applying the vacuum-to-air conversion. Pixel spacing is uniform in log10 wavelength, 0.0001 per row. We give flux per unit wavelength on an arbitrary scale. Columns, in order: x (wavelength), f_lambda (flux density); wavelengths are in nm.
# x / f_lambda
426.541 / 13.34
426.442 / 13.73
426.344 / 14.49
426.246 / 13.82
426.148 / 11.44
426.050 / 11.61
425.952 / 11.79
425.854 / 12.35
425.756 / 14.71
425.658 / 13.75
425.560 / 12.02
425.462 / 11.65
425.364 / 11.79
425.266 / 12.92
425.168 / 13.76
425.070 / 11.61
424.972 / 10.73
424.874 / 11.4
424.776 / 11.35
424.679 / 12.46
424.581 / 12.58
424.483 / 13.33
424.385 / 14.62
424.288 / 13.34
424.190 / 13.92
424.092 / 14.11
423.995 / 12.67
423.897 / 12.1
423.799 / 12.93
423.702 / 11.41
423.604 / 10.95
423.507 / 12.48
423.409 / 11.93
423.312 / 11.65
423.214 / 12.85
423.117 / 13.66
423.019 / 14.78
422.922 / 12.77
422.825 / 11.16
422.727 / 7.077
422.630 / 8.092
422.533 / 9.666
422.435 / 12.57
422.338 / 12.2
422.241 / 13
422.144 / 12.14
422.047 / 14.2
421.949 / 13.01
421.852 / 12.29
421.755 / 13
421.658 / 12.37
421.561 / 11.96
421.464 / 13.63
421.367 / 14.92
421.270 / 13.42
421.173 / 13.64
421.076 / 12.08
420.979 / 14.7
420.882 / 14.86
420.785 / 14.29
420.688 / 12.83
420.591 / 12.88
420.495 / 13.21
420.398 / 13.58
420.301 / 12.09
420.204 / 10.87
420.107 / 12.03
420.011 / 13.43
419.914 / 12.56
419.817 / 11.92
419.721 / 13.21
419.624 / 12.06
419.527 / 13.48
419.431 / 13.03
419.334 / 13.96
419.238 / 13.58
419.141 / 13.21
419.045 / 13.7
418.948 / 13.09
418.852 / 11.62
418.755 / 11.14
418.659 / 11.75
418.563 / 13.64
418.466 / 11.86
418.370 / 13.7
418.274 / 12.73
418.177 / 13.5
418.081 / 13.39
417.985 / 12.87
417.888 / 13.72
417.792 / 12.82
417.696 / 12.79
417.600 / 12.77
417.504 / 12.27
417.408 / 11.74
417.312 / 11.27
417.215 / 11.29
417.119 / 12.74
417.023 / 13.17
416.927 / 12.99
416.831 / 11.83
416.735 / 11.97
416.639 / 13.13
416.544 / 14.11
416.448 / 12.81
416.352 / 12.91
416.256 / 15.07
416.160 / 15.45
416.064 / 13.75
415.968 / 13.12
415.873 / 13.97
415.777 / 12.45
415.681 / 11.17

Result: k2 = 417.312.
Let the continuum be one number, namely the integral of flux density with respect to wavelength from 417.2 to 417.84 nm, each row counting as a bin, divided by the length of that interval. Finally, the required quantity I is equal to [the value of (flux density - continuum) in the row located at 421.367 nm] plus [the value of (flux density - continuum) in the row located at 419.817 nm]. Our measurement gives 2.5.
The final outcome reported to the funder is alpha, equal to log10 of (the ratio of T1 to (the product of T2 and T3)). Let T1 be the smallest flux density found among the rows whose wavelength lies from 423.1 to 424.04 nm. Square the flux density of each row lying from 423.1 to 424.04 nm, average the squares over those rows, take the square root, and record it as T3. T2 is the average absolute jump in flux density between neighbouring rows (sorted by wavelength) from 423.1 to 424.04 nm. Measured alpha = 0.01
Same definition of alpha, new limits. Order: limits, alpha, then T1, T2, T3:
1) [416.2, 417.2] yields 0.03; 11.83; 0.85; 13.1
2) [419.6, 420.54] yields -0.09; 10.87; 1.07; 12.5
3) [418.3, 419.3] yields -0.08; 11.14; 1.06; 12.8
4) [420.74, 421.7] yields -0.10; 11.96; 1.11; 13.6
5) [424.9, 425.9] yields -0.14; 10.73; 1.17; 12.6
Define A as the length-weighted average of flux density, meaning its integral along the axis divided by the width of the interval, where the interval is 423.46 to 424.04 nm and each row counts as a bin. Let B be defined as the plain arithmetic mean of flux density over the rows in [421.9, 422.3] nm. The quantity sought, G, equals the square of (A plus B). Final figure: 634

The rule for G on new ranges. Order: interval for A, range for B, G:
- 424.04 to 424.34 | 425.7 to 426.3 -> 699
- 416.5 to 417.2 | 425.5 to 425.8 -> 691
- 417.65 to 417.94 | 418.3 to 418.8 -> 651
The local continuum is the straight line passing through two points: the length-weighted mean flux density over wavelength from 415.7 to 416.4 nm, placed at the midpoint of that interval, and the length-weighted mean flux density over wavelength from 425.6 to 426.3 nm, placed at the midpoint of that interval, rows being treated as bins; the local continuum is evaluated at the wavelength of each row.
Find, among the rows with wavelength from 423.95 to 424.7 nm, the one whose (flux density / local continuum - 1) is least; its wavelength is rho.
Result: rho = 424.679 nm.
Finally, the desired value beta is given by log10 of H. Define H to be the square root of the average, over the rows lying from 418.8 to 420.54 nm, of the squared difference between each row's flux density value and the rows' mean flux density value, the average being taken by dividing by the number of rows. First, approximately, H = 0.83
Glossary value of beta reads -0.08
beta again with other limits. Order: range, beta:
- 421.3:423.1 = 0.30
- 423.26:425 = 0.03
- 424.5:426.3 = 0.02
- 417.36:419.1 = -0.10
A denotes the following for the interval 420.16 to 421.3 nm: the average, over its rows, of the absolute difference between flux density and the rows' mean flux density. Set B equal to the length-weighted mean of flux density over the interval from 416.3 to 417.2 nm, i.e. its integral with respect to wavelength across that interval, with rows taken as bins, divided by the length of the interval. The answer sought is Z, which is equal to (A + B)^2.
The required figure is 187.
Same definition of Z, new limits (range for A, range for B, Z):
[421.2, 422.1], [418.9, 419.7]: 196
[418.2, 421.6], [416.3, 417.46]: 178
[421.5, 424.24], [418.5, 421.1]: 197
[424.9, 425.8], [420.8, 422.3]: 207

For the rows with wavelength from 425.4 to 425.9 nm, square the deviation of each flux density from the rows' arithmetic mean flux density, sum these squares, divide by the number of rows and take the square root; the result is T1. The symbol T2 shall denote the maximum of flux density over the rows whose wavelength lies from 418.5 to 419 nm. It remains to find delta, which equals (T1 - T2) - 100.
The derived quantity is -112.5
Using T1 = 1.15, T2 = 13.64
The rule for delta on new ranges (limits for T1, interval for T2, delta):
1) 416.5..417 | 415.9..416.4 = -114.6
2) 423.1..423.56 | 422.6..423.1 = -114.1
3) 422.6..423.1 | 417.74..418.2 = -110.9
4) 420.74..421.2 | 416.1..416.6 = -114.4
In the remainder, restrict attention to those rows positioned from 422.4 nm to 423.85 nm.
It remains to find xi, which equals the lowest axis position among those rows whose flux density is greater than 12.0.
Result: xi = 422.435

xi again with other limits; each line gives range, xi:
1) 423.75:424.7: 423.799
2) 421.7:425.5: 421.755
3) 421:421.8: 421.076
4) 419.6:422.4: 419.624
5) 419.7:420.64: 419.721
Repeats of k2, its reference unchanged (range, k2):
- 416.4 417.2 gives 416.831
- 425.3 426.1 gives 426.050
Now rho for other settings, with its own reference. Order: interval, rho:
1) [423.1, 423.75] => 423.604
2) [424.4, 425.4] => 424.972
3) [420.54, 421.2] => 421.076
